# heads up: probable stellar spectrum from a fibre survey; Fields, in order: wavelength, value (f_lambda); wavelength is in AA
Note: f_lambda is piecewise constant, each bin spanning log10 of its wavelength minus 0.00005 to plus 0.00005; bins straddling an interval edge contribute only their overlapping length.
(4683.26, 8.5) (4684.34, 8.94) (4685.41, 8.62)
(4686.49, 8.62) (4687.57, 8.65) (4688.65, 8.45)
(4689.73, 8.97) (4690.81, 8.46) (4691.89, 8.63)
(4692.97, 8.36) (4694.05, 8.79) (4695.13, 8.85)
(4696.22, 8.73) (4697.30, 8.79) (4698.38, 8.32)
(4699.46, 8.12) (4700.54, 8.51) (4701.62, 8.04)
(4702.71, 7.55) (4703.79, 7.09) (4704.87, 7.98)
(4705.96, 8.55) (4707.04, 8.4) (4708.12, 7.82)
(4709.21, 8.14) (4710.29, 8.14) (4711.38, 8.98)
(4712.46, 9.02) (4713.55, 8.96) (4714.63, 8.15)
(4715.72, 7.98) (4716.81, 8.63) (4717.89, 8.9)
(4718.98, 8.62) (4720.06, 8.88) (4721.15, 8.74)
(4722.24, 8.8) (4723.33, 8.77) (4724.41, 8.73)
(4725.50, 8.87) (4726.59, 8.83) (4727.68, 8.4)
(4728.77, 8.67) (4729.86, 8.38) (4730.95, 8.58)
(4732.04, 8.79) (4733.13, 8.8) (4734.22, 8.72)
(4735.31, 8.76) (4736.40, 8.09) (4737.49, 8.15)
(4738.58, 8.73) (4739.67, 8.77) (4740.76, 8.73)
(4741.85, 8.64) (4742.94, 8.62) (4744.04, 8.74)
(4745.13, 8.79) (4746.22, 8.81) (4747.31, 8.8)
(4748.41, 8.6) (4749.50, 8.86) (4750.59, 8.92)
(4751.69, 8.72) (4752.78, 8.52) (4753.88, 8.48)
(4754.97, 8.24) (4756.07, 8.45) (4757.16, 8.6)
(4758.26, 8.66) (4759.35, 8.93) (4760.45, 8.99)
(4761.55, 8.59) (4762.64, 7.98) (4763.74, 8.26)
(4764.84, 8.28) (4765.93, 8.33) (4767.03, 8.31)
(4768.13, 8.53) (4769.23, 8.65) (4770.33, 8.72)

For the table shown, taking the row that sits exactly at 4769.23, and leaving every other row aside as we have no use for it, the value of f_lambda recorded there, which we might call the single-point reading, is 8.65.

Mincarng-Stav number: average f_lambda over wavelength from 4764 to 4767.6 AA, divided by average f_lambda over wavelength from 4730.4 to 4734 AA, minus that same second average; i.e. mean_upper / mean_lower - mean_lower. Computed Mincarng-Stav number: -7.77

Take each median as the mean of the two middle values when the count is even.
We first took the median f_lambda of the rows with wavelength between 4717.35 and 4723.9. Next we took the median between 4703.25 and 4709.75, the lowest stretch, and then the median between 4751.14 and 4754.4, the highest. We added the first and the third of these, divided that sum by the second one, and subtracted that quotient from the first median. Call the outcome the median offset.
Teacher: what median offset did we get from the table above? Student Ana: 6.64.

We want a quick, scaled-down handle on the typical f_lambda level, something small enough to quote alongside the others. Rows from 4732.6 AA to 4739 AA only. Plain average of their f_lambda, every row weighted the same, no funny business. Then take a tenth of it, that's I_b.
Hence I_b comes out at 0.854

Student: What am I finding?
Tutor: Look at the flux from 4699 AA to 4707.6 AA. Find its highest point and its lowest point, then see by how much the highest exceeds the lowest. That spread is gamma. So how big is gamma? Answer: 1.46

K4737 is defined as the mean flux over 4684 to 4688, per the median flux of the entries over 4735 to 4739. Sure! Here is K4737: 1.032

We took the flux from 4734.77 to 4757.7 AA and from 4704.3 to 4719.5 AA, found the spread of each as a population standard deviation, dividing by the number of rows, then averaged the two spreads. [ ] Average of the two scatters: 0.312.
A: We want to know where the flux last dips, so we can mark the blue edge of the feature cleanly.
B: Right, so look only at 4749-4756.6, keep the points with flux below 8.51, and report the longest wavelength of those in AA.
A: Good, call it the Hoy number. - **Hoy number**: 4756.07 AA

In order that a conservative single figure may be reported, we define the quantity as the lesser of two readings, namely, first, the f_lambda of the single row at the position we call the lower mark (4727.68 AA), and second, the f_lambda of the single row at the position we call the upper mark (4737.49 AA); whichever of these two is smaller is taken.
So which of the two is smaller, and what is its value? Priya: 8.15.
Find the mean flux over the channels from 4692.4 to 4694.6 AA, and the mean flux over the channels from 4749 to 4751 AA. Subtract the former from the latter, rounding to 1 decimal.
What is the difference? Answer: 0.3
